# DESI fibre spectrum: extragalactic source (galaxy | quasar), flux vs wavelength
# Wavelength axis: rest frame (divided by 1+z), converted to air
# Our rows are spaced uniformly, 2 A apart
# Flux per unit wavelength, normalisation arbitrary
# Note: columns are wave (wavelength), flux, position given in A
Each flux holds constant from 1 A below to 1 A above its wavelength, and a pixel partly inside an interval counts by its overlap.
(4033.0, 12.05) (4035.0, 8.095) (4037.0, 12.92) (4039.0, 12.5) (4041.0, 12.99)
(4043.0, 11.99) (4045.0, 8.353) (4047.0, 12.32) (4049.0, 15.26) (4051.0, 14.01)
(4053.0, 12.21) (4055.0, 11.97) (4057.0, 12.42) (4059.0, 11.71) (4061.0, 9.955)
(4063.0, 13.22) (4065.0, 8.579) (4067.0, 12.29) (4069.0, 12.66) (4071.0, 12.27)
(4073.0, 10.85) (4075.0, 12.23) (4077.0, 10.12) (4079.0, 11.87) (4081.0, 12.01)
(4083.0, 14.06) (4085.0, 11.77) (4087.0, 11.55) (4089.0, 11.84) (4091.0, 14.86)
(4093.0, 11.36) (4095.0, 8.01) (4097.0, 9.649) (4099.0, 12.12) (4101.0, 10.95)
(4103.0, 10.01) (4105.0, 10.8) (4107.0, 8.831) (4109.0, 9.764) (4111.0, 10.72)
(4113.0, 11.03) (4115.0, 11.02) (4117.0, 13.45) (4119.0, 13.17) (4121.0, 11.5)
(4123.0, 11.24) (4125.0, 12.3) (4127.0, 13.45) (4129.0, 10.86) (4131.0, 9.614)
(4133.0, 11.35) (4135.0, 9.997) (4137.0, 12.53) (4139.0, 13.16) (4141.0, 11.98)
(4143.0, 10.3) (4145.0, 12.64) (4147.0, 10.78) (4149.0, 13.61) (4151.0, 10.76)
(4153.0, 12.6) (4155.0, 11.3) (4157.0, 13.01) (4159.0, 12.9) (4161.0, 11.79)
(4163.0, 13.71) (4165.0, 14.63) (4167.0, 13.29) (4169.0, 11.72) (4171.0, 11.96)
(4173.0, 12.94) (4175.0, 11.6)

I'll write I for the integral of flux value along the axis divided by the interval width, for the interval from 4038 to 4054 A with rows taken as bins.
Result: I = 12.5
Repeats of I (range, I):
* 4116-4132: 11.9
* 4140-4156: 11.7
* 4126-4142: 11.6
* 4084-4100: 11.4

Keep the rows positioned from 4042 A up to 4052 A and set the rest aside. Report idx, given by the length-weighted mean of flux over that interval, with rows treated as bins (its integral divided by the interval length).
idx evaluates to 12.4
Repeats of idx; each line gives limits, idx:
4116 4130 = 12.3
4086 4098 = 11.2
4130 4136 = 10.3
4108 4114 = 10.5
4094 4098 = 8.8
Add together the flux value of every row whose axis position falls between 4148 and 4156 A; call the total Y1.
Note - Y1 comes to 48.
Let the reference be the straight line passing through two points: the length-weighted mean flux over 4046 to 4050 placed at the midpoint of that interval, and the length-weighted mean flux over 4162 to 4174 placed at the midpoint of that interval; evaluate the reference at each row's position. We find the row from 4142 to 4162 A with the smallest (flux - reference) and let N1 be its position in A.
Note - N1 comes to 4143.0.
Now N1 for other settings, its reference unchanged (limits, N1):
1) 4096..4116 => 4107.0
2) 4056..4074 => 4065.0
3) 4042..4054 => 4045.0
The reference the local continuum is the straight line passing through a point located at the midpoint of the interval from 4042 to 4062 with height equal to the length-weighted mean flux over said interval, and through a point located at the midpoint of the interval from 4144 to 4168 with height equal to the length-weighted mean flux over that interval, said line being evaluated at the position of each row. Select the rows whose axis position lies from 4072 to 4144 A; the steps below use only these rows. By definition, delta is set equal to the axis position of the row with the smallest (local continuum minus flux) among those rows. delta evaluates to 4091.0 A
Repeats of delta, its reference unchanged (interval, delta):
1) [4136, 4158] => 4149.0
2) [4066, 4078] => 4069.0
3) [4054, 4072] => 4063.0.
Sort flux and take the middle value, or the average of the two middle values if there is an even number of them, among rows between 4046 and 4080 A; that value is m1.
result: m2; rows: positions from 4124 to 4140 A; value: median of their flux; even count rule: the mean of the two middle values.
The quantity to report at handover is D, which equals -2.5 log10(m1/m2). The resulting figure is -0.04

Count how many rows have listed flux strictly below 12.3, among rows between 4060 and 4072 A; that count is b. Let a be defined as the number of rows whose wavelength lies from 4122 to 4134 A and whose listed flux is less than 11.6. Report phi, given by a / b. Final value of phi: 1.00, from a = 4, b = 4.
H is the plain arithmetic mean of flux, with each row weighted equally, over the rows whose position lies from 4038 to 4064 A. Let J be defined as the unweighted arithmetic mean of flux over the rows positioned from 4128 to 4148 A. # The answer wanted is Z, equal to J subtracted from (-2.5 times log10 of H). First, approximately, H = 12.22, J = 11.32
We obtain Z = -14.0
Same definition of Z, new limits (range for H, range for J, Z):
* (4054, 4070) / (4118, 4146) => -14.4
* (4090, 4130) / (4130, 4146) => -14.1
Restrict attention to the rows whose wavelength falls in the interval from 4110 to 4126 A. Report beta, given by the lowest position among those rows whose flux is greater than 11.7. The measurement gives 4117.0 A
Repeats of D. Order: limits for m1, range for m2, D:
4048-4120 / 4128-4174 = 0.02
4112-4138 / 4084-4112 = -0.05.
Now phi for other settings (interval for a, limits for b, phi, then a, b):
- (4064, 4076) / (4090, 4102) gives 0.40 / 2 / 5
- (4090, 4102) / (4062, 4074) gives 1.00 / 4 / 4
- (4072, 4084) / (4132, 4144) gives 0.50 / 2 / 4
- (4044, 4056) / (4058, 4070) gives 0.25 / 1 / 4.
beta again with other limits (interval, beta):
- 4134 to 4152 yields 4137.0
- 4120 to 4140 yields 4125.0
